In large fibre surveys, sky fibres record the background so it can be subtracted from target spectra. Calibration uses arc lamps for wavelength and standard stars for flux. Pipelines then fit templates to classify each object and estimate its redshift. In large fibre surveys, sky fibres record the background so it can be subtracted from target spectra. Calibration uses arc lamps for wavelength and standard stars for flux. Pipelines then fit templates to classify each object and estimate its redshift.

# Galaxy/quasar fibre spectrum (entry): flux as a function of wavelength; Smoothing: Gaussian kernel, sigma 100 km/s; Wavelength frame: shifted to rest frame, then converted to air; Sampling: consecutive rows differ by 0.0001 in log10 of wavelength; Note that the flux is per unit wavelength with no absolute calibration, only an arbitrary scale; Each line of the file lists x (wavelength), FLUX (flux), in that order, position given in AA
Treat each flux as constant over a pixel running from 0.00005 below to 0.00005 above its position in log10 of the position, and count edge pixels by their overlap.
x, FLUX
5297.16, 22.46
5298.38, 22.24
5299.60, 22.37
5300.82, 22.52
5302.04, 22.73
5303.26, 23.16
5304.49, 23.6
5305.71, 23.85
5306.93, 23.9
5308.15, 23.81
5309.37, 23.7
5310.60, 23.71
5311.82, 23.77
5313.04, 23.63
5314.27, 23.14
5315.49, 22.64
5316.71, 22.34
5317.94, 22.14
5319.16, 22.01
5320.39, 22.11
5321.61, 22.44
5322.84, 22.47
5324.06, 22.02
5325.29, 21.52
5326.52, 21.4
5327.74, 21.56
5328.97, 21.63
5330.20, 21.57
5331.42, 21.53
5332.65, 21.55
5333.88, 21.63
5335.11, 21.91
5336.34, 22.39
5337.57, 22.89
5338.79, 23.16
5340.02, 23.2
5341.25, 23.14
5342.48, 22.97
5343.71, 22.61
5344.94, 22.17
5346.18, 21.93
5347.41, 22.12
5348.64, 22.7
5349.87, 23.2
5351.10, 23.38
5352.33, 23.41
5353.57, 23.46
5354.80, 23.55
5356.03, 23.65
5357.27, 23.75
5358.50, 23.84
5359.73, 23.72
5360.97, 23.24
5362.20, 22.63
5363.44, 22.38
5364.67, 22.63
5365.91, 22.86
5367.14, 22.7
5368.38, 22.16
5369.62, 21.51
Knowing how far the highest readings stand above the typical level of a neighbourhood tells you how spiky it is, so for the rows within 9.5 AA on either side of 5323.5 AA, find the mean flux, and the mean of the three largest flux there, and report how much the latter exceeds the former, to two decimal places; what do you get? 0.75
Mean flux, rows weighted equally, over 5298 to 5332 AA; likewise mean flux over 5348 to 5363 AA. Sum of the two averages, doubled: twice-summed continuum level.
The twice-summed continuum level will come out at 92.0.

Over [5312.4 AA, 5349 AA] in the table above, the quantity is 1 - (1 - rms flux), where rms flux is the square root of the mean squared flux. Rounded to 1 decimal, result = 22.3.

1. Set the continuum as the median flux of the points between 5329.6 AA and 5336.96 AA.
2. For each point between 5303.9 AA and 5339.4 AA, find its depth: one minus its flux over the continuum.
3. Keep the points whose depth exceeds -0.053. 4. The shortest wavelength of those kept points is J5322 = 5315.49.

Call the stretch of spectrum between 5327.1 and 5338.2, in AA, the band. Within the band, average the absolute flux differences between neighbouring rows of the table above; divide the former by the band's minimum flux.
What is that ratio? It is 0.0089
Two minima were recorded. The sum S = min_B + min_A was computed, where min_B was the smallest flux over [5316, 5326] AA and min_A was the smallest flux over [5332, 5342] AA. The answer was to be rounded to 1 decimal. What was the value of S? 43.1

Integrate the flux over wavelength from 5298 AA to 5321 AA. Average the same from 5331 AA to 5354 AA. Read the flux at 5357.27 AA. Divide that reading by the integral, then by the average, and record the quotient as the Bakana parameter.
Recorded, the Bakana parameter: 0.0020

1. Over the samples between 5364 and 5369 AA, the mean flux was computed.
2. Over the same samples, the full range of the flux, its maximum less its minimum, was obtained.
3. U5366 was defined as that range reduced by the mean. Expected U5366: -21.9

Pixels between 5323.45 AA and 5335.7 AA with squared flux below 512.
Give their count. 10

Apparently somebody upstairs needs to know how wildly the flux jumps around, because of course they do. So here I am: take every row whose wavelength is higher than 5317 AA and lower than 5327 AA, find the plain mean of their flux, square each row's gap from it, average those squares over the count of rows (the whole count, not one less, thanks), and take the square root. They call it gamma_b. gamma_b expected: 0.4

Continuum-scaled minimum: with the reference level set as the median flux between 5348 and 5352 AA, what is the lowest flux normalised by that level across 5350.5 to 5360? 1.01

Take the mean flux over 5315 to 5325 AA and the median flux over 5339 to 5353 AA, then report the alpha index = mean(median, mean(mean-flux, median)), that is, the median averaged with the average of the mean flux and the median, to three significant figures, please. 22.8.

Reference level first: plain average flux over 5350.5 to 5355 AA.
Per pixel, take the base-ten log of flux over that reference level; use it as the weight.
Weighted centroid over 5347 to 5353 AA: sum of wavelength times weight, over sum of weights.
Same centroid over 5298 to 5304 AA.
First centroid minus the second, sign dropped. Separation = 48.0 AA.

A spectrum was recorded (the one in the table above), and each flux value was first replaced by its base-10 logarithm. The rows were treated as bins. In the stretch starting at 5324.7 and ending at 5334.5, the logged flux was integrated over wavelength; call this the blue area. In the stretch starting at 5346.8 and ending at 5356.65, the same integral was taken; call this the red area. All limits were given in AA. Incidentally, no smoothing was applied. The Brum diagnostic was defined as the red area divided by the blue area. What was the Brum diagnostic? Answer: 1.03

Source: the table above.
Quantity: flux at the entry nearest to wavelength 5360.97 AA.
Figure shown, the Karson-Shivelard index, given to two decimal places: 23.24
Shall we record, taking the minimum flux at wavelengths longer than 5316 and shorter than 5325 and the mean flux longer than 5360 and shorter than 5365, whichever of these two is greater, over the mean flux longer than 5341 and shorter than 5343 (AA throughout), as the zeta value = 0.99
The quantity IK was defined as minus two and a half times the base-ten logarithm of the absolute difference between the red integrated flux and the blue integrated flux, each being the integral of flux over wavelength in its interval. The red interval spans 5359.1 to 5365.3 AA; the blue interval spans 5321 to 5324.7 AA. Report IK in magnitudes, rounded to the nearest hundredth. -4.44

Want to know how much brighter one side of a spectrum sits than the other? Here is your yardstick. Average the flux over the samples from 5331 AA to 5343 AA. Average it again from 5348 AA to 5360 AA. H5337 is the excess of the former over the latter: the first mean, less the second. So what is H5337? -1.0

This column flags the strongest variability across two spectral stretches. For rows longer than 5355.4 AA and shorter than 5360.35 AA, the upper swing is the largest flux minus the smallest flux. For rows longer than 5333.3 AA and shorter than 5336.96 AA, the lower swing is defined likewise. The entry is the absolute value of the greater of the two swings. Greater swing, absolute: 0.76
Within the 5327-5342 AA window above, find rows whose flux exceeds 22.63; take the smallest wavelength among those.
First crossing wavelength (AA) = 5337.57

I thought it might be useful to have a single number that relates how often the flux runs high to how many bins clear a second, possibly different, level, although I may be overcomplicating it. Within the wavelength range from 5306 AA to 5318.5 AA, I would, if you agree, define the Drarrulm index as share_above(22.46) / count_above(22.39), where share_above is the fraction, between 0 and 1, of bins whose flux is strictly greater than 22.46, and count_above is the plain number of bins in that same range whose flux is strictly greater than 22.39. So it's 0.10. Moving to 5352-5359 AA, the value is 0.17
